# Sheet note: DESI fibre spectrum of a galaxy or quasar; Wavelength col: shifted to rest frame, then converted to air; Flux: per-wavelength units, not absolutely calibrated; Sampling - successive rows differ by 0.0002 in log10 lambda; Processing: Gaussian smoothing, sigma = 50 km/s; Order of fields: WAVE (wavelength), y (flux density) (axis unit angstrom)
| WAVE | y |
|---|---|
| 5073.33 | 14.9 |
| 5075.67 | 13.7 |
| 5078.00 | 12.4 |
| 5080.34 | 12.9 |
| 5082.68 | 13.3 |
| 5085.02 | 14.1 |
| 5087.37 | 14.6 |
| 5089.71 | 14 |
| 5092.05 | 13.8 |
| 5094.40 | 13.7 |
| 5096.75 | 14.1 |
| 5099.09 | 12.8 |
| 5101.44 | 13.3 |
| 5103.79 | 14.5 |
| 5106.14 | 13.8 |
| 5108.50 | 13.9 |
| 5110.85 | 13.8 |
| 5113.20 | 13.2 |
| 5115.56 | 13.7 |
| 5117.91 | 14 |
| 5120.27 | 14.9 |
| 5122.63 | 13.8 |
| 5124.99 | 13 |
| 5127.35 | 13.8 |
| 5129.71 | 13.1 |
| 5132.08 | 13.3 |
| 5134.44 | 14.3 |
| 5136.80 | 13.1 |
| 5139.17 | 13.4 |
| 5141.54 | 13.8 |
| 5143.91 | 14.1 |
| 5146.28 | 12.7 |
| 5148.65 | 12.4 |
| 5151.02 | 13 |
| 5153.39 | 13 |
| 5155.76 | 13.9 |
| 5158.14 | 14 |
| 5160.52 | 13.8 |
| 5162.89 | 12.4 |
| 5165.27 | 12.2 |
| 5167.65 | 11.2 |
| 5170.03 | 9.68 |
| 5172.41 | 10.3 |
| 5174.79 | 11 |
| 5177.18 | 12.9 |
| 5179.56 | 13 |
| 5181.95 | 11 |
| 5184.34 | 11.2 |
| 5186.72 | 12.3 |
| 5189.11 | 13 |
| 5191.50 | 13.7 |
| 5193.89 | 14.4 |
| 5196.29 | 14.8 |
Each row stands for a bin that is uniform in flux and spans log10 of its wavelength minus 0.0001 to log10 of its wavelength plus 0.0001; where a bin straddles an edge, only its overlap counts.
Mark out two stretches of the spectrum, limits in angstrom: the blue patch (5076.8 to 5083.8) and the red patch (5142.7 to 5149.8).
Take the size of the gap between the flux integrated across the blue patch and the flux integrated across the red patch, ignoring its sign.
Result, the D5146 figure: 2.6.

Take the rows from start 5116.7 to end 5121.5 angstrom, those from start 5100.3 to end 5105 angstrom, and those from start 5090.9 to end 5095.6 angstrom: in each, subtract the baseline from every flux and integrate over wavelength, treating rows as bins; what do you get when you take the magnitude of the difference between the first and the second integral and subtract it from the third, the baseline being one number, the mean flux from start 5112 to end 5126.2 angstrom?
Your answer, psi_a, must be -2.7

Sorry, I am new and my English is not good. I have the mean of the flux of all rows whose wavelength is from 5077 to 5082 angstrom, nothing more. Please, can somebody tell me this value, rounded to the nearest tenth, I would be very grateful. 12.7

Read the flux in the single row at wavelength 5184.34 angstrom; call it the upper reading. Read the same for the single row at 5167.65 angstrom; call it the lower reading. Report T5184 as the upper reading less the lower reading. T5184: 0.0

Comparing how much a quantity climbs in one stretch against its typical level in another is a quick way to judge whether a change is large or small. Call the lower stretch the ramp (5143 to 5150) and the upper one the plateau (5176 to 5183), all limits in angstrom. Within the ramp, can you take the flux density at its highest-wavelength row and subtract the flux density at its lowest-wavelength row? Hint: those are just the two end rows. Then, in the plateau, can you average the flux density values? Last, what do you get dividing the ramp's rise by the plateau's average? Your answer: -0.138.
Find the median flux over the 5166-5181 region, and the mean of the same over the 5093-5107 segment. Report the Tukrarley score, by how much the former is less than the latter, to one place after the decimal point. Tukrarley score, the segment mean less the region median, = 2.6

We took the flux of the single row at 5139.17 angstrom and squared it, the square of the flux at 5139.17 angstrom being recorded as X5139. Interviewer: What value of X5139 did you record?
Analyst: 180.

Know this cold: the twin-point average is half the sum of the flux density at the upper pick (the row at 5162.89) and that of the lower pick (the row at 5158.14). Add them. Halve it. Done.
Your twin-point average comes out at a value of 13.2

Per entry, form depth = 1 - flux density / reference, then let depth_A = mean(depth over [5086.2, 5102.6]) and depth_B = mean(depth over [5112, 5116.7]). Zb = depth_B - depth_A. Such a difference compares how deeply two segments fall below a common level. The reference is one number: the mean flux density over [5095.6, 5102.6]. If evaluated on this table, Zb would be 0.023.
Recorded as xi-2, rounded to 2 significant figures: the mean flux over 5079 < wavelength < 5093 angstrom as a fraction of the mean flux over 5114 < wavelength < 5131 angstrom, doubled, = 2.0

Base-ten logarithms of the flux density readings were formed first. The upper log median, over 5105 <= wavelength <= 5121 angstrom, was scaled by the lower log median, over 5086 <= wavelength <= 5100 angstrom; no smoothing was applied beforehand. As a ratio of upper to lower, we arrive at 1.00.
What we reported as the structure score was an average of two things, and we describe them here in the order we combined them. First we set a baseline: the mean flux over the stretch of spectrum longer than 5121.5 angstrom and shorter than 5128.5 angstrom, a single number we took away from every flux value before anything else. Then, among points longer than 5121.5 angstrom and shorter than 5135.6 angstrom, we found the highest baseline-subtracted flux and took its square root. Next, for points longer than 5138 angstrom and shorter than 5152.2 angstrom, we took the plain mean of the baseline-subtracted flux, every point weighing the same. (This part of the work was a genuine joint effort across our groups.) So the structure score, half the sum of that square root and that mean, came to 0.29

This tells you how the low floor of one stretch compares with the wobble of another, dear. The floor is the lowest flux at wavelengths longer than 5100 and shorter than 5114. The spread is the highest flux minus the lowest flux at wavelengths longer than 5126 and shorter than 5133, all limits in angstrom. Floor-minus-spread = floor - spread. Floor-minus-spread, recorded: 12.5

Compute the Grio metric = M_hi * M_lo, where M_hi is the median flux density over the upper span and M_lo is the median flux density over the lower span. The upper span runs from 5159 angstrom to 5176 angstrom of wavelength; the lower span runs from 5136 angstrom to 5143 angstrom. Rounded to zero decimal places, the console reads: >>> 150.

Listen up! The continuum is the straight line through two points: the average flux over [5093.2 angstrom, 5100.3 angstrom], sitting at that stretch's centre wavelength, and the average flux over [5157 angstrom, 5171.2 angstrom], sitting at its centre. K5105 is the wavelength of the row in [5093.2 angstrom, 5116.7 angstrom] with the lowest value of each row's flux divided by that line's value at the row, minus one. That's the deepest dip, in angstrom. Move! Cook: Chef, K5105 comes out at 5099.09 angstrom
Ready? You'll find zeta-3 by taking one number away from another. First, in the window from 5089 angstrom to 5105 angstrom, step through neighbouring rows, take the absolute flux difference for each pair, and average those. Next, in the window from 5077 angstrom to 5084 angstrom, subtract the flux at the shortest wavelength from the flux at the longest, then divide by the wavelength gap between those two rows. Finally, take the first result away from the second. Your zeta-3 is -0.42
